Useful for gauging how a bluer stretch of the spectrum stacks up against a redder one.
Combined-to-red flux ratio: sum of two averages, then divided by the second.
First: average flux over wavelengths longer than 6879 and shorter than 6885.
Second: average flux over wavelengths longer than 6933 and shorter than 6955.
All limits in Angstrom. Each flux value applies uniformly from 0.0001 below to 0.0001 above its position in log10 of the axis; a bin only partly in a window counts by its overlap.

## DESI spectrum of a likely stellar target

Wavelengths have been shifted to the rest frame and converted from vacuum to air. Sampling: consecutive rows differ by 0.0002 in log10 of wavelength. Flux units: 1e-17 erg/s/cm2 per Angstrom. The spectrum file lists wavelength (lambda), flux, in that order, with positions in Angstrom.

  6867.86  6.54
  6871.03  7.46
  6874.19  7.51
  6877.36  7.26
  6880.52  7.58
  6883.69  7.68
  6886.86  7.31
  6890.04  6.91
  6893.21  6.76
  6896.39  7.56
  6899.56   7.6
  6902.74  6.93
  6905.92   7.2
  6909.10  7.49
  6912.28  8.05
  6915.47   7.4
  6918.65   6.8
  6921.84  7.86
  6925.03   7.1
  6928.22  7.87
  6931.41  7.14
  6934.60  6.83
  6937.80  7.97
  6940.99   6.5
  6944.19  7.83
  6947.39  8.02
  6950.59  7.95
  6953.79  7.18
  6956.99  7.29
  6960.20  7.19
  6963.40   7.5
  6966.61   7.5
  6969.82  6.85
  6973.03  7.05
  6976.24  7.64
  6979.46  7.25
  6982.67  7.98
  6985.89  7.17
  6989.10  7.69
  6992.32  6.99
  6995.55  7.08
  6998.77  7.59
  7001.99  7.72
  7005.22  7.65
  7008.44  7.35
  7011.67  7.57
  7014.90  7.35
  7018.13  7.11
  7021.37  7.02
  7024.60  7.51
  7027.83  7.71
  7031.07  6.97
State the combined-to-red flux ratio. 2.02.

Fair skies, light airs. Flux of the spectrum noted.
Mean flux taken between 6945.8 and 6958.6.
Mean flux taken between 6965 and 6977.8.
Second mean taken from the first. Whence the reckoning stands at 0.35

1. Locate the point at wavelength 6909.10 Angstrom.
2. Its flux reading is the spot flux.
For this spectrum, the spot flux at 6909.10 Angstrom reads 7.49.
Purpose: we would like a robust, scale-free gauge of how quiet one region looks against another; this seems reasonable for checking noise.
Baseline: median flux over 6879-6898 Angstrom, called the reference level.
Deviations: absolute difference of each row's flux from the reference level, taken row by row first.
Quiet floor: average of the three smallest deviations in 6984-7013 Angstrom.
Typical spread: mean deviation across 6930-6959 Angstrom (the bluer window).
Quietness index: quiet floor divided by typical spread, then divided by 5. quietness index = 0.053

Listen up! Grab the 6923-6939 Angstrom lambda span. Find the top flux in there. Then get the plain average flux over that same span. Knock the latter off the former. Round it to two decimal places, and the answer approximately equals 0.59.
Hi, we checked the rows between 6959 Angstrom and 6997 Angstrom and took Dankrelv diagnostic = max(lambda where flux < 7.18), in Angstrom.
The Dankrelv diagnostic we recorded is 6995.55 Angstrom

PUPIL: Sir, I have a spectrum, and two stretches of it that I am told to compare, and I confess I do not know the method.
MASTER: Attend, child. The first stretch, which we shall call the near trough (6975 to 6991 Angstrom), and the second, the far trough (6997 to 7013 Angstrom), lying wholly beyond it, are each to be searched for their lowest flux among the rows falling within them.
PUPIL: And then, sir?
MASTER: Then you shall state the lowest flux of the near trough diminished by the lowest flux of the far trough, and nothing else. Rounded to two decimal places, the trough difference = -0.18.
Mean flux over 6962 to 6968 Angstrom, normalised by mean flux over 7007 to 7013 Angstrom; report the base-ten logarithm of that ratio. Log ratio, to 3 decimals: 0.002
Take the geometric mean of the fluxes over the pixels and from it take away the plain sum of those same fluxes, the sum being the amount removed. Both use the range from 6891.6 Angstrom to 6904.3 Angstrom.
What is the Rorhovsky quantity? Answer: -21.6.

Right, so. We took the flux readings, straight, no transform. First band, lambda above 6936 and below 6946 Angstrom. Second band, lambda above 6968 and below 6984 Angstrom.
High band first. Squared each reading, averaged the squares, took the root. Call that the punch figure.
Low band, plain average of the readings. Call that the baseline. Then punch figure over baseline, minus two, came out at -1.009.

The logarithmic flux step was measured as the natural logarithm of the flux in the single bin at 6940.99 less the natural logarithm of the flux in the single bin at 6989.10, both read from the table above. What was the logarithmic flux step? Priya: -0.168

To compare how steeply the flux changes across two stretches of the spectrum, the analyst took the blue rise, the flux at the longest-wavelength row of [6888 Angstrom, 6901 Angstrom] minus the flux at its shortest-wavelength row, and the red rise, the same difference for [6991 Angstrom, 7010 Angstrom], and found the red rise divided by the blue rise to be 0.5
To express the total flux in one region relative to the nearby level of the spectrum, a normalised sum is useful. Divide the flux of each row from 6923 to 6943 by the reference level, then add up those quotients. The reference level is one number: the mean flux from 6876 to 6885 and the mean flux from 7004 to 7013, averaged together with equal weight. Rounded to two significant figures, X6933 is 5.8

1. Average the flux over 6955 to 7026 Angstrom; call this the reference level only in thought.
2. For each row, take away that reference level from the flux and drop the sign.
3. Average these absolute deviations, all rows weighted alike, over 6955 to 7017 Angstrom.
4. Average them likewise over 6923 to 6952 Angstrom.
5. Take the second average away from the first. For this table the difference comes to -0.28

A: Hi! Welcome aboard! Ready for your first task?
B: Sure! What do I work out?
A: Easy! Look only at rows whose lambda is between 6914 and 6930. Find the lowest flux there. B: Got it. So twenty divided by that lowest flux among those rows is 2.94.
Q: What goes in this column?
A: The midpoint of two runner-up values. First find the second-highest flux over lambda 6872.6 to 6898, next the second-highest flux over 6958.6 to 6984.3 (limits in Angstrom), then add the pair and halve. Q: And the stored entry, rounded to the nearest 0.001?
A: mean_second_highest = 7.610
